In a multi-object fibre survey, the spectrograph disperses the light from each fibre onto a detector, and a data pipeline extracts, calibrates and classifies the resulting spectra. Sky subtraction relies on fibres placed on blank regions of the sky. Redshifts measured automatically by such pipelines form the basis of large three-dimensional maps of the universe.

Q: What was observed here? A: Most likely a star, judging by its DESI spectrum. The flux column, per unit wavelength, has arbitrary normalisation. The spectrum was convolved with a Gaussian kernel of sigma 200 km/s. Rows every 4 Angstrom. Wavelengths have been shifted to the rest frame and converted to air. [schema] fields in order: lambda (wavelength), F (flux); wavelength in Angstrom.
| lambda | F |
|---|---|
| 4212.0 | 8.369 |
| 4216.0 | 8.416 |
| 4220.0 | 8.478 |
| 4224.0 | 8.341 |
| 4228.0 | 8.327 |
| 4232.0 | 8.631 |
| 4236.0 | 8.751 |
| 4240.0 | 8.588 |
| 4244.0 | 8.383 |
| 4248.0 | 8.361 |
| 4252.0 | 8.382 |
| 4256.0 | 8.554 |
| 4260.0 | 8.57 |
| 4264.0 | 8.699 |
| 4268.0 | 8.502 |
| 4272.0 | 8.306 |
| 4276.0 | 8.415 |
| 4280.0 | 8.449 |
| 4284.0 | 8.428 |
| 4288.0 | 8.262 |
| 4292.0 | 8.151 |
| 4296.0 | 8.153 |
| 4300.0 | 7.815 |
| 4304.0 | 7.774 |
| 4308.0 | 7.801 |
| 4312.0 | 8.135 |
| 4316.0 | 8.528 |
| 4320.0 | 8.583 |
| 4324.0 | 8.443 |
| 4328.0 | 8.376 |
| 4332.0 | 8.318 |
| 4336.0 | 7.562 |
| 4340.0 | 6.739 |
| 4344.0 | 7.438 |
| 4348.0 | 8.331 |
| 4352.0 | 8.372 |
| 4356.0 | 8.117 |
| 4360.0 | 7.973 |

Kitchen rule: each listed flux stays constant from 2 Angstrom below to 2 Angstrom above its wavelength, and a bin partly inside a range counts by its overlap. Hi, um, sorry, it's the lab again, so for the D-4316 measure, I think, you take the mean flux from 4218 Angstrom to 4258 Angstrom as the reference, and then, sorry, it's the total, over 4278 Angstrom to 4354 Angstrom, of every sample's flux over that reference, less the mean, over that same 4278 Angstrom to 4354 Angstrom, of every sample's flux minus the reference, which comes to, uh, 19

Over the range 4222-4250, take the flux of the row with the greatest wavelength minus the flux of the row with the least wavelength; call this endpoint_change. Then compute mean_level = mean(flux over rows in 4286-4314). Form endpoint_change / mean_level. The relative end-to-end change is 0.002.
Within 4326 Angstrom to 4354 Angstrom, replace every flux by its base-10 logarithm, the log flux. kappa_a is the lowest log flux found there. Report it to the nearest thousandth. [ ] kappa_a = 0.829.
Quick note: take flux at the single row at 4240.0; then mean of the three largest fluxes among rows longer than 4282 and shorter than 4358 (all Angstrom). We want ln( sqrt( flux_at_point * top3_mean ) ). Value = 2.15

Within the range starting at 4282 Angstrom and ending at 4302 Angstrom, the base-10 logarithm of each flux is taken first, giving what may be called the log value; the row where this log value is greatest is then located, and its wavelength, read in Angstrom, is 4284.0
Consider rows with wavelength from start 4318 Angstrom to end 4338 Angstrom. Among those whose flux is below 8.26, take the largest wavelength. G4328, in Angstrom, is 4336.0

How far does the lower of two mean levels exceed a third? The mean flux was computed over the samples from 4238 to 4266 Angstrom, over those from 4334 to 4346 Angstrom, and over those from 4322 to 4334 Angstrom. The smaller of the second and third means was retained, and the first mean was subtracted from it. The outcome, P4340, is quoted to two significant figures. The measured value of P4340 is -1.3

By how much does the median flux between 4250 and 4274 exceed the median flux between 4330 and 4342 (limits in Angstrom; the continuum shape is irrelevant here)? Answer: 1.0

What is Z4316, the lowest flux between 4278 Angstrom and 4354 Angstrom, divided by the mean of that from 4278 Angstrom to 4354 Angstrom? 0.833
